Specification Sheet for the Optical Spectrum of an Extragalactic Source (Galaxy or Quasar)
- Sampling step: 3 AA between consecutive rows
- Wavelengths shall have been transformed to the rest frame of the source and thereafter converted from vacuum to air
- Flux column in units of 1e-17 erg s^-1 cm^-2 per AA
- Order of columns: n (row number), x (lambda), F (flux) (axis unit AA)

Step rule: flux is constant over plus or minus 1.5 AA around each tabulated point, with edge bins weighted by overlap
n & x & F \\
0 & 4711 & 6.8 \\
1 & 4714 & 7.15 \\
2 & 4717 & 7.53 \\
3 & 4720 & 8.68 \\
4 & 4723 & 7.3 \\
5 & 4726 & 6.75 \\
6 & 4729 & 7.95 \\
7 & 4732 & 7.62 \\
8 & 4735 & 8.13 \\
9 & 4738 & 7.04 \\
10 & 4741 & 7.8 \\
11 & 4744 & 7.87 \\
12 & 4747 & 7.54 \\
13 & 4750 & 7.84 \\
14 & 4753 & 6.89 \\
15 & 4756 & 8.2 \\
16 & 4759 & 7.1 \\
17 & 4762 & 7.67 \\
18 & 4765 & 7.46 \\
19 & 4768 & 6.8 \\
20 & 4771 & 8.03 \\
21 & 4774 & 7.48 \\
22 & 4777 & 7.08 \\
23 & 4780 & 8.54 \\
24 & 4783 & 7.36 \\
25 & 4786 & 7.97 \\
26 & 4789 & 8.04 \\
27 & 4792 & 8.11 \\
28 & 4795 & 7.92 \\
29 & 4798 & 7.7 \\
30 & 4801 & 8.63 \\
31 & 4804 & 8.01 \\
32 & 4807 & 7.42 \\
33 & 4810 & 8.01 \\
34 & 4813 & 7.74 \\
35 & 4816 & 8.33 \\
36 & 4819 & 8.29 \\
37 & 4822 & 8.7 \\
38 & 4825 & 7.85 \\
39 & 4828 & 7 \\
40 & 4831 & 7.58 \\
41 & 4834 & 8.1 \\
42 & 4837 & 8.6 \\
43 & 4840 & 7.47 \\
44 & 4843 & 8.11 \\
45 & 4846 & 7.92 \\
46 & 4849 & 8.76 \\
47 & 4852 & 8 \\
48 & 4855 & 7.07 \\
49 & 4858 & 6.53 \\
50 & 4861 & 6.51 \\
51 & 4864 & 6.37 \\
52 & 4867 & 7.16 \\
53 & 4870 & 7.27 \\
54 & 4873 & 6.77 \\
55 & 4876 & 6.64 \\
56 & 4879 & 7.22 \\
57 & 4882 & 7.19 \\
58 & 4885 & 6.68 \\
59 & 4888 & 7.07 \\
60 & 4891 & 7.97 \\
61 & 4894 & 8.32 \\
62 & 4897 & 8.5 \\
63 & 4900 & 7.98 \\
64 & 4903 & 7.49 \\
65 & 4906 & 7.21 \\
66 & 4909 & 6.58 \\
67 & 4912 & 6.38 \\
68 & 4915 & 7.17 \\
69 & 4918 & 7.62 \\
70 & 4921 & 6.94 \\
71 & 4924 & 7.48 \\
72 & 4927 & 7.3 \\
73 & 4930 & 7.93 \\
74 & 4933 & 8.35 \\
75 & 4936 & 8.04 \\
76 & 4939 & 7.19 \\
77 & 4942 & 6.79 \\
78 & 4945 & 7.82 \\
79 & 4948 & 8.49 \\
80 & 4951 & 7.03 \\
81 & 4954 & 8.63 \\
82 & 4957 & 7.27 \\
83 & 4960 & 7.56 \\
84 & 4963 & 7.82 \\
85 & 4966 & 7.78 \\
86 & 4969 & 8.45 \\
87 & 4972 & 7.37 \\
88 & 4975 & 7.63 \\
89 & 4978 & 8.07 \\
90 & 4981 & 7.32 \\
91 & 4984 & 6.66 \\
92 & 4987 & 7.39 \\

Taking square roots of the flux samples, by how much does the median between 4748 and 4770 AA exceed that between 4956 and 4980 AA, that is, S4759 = -0.04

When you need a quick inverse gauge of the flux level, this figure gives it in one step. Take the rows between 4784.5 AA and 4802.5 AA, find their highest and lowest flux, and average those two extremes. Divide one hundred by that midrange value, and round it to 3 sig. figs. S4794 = 12.2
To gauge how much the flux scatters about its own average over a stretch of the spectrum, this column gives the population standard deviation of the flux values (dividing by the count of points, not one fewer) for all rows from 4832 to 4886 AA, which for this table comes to 0.72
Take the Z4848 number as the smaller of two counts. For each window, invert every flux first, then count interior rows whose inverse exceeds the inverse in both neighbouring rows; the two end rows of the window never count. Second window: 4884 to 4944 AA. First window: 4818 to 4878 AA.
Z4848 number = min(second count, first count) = 3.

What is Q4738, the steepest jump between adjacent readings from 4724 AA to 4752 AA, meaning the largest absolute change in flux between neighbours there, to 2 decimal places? 1.20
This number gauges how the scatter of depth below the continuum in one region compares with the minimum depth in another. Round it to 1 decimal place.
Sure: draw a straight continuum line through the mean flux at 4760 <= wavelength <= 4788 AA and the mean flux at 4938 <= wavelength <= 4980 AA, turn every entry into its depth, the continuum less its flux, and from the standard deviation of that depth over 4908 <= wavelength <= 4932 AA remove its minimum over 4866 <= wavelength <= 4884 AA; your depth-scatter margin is 0.1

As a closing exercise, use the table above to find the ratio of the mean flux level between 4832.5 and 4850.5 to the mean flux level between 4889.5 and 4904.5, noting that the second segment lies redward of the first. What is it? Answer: 1.01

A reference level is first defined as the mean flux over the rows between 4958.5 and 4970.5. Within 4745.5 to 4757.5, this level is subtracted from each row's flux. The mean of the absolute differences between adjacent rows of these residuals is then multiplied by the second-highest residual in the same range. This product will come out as -0.05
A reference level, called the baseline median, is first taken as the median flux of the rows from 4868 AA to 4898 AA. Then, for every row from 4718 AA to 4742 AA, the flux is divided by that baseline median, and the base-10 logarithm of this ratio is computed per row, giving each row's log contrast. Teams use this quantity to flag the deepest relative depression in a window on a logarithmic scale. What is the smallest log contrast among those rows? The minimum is -0.028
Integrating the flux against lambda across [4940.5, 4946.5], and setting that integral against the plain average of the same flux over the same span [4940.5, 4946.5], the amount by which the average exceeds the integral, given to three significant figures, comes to -36.5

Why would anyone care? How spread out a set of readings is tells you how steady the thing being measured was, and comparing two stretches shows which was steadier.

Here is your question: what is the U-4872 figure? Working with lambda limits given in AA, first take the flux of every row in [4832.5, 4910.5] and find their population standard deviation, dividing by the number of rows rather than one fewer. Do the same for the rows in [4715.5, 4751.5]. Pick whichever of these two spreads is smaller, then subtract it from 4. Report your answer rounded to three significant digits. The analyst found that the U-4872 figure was 3.52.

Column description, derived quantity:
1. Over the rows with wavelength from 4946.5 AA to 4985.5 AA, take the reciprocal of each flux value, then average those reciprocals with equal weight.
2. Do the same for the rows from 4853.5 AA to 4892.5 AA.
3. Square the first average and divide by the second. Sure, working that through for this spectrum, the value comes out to 0.118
